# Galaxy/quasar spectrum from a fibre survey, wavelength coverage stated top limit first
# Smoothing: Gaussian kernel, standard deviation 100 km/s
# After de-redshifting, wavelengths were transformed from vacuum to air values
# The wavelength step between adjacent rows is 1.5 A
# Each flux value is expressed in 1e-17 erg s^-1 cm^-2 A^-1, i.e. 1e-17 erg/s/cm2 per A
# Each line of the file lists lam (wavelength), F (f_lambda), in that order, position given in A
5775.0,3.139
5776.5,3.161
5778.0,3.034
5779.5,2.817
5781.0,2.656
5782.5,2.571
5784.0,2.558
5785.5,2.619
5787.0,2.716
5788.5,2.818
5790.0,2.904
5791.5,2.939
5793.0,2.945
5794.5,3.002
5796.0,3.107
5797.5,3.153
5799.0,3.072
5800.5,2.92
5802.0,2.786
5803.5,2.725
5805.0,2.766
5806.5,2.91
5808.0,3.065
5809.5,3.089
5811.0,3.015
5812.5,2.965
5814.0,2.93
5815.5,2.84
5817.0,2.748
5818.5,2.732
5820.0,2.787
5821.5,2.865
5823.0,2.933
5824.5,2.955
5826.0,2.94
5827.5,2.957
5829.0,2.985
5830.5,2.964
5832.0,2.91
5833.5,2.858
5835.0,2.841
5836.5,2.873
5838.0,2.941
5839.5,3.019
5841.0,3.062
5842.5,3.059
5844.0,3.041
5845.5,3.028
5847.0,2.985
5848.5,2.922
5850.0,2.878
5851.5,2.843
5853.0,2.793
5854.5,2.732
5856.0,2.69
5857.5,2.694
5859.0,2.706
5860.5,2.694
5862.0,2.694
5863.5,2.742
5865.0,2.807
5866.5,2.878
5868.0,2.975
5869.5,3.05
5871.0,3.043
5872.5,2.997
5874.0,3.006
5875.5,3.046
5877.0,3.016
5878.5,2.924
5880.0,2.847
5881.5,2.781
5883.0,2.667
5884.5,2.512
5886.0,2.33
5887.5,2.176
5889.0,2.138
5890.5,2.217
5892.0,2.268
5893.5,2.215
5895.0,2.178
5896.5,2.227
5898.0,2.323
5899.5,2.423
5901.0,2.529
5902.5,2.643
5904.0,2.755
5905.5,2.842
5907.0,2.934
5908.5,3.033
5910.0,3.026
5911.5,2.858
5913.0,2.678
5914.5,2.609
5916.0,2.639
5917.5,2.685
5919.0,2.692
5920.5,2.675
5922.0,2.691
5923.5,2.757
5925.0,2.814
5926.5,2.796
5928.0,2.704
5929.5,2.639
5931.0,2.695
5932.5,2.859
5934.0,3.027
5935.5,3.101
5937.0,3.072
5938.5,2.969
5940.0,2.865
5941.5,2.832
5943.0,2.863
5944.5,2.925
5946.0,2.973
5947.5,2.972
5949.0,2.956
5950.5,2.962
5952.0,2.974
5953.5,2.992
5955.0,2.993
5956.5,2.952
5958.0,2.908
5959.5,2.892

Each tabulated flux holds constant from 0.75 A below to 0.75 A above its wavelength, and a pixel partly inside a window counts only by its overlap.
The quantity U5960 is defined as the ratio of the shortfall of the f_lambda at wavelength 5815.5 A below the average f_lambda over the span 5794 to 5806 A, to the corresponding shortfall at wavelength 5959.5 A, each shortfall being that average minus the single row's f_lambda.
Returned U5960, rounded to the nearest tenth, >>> 2.1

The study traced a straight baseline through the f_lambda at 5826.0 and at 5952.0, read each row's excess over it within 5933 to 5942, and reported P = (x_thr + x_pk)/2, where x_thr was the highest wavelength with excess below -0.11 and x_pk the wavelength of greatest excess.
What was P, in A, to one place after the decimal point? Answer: 5938.5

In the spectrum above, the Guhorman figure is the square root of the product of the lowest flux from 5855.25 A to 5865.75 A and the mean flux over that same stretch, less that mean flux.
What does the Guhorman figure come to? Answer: -0.014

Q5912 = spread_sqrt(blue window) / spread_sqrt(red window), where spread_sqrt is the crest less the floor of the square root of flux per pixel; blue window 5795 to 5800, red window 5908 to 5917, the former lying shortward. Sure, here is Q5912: 0.18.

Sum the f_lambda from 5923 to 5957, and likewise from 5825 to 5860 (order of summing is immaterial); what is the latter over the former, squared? 1.00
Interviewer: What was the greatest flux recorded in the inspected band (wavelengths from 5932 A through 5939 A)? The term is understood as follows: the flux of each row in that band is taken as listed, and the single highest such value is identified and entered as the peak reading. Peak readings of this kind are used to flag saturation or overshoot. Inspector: 3.101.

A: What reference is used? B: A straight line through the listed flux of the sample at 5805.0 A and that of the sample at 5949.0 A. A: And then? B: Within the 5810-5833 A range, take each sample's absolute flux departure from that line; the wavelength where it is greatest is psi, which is 5811.0 A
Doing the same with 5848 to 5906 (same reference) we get 5889.0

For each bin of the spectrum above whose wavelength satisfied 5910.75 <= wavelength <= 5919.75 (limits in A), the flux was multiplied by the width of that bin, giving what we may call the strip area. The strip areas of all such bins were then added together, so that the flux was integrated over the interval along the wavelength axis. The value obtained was 24.2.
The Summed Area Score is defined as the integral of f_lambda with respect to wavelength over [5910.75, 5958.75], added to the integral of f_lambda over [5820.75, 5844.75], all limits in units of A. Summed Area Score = 207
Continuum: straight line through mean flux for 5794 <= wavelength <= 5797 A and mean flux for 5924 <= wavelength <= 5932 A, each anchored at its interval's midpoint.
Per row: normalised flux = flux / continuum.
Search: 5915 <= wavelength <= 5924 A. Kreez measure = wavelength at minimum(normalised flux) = 5916.0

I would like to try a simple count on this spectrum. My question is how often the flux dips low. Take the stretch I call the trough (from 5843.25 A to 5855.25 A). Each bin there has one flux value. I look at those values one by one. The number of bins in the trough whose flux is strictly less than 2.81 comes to 2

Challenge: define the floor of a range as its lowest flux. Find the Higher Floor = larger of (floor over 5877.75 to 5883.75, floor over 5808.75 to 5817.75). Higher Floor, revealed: 2.75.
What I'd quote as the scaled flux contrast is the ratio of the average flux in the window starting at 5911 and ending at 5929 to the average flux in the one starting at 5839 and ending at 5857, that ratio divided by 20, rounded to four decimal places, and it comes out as 0.0465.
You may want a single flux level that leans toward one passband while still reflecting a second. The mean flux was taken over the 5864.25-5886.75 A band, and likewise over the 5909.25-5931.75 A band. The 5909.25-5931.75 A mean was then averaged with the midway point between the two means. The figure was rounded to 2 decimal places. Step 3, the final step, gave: 2.76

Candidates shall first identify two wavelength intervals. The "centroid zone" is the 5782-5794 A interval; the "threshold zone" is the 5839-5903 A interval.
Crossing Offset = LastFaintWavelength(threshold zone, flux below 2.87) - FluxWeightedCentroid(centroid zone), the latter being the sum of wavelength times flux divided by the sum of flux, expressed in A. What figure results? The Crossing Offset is 114.6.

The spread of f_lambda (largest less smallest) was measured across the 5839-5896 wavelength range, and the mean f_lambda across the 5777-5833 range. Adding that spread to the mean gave 3.81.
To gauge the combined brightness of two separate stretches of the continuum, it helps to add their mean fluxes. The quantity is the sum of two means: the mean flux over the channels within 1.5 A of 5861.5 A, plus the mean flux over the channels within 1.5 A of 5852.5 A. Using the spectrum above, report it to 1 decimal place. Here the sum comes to 5.5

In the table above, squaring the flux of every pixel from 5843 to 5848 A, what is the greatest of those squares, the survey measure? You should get 9.2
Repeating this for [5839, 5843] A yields 9.4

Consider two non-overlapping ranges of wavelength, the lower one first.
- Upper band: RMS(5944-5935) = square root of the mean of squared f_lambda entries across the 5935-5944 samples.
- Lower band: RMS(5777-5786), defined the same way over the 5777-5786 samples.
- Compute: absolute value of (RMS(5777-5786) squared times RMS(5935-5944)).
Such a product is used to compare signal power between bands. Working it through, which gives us 21.8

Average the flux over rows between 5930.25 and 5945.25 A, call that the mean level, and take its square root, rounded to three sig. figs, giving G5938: 1.71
